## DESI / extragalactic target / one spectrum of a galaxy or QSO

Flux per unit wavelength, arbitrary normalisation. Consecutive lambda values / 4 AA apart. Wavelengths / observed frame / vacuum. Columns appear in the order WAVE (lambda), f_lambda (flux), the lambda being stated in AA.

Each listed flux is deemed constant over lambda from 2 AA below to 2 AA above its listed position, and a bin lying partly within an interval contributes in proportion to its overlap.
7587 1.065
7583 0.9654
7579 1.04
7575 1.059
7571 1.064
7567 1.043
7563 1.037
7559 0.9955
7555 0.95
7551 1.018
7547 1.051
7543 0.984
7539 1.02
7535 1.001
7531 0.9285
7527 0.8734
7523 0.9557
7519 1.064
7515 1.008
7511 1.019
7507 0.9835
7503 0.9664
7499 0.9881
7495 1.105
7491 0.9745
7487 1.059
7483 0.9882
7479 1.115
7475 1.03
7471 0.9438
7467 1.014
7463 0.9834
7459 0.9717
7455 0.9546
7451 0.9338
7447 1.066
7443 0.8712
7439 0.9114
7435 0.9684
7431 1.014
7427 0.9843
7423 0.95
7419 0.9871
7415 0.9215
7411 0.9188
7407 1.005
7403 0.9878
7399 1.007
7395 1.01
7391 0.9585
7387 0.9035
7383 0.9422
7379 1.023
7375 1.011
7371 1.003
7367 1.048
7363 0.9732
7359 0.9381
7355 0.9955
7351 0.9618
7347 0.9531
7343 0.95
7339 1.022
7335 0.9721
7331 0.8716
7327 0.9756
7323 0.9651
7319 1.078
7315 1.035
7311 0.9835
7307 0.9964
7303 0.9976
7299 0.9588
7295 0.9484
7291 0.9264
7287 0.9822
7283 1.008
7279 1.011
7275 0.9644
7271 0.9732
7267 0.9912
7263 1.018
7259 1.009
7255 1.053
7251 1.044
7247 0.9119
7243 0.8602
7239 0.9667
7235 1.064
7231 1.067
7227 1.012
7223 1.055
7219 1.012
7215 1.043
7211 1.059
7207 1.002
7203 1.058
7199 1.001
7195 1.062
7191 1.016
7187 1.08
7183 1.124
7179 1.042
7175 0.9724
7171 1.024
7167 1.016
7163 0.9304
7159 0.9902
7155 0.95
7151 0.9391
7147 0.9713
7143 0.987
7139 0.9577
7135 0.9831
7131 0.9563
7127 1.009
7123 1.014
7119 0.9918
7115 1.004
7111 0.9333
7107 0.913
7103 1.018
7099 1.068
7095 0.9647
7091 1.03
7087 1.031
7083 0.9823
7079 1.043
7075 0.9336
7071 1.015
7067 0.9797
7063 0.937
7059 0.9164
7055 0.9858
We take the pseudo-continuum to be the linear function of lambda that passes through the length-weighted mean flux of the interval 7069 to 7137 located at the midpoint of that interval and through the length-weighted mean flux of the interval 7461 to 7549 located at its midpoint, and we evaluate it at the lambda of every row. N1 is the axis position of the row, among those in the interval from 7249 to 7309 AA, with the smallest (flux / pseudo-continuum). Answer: 7291 AA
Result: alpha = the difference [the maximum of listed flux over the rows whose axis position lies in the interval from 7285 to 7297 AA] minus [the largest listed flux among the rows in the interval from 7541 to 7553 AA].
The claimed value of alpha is -0.07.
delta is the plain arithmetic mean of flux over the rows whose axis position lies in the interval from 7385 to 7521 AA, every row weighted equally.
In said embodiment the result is 0.99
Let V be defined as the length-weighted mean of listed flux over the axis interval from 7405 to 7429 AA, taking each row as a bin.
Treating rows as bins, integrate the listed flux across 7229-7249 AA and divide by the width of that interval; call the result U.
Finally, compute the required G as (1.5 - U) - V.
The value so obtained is -0.435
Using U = 0.97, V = 0.96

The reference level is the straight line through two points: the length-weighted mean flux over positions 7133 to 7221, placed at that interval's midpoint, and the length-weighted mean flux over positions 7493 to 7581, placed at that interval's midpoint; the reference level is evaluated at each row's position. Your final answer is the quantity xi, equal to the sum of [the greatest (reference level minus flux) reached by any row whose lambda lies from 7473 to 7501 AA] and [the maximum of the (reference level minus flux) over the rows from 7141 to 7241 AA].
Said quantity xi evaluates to 0.113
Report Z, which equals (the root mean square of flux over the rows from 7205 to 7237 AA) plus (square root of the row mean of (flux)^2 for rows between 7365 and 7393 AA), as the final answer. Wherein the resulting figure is 2.02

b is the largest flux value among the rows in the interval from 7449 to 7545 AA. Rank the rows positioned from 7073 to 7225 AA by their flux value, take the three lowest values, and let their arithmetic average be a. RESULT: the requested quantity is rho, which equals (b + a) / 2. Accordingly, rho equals 1.02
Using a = 0.926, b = 1.115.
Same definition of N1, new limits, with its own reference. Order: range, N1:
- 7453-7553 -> 7527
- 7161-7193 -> 7163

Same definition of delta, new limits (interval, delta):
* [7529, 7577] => 1.01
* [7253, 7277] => 1.00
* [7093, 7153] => 0.98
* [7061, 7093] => 0.99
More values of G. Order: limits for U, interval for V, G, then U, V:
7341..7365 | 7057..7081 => -0.433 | 0.96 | 0.97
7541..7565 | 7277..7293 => -0.488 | 1.01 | 0.98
